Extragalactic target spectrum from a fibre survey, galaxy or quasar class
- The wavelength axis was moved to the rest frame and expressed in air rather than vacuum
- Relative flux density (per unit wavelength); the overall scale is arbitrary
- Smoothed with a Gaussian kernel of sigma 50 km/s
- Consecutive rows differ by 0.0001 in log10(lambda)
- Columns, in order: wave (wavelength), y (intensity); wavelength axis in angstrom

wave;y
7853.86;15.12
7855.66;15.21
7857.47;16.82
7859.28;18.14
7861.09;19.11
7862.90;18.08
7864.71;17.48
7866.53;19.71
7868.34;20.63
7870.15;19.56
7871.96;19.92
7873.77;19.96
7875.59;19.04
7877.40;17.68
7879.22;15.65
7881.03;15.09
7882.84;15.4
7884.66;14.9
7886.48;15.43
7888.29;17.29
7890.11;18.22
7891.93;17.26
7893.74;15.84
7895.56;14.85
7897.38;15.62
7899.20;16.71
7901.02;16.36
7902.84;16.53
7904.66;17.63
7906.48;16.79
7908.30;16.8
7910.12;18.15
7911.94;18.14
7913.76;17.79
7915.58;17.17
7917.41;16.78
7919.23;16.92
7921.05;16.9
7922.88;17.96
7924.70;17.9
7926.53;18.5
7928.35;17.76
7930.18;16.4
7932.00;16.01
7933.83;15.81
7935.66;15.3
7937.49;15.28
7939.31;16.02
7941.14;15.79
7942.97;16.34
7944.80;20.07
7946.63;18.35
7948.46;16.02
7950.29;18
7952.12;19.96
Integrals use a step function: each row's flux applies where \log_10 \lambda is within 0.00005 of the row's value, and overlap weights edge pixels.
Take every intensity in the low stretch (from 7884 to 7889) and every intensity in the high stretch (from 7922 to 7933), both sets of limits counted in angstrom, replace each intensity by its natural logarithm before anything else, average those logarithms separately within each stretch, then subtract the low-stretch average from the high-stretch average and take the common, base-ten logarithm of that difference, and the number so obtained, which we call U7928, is -1.03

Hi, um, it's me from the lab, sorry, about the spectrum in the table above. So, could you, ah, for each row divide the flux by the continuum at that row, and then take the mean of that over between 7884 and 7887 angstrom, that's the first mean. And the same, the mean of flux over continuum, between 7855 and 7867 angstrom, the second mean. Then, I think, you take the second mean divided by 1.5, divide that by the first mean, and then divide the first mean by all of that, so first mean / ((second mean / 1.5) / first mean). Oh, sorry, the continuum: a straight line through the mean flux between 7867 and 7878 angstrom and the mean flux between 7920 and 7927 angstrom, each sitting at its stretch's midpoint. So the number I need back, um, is 1.06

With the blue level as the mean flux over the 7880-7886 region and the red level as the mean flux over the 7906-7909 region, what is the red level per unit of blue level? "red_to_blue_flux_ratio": 1.11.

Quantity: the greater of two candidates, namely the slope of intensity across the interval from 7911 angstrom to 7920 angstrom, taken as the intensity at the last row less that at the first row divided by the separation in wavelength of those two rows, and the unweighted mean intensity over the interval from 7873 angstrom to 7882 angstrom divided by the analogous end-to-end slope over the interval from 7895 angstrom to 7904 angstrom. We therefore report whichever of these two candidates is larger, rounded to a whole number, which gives 76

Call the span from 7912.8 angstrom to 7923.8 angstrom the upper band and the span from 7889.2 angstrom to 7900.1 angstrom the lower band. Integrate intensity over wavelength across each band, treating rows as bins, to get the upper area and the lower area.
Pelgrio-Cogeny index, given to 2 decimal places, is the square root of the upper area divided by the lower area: 1.03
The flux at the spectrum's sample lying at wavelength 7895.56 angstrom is 14.85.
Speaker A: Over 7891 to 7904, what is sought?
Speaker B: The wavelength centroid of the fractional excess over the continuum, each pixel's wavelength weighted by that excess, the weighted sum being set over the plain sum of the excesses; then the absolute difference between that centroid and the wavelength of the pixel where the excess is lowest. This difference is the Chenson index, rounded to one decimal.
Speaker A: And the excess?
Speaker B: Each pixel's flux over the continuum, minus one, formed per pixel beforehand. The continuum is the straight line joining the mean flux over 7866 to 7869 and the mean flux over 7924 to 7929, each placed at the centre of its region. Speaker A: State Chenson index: 1.6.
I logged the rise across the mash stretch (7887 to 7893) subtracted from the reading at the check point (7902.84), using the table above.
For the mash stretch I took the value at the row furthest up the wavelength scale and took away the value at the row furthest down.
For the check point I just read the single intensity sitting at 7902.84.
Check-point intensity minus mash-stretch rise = 16.6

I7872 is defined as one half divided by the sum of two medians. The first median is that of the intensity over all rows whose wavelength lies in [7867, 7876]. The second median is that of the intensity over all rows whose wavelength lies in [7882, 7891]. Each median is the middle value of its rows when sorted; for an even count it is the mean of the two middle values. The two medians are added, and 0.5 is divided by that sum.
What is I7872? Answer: 0.0141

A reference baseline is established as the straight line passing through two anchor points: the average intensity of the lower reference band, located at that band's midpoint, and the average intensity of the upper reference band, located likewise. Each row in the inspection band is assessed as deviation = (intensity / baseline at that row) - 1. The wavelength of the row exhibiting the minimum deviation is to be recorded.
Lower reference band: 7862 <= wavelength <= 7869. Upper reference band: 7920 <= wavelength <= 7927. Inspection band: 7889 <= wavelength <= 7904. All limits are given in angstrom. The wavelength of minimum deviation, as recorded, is 7895.56 angstrom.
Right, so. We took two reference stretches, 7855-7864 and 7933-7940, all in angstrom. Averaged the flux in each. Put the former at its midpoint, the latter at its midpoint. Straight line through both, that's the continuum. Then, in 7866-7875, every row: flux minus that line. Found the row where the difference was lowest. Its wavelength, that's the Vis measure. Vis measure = 7870.15 angstrom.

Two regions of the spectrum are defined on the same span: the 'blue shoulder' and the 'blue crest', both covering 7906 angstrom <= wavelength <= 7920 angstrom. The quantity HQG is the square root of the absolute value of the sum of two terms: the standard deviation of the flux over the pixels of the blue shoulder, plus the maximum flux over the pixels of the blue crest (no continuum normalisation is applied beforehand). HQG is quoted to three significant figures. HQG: 4.33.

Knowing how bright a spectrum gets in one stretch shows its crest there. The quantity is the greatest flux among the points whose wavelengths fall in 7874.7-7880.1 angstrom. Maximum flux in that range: 19.04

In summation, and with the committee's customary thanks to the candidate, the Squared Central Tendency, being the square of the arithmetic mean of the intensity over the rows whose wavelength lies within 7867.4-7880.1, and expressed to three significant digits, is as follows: 358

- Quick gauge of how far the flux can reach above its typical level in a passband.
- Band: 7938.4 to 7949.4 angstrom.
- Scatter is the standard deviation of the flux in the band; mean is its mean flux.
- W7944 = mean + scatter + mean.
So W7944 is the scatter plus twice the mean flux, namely 36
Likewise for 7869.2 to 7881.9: 38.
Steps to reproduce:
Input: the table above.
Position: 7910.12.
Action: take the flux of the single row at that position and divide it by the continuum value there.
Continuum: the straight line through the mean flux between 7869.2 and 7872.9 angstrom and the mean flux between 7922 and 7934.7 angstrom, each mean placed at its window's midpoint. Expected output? 1.01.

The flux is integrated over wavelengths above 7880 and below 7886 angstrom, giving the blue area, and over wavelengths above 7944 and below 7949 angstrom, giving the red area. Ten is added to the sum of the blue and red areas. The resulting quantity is 192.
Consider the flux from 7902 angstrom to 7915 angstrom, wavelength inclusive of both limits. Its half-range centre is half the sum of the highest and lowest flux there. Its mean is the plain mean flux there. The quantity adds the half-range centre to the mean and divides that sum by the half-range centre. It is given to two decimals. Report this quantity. 2.00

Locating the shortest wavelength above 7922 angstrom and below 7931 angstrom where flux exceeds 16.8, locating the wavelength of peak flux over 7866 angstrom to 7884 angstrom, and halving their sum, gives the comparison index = 7895.6 angstrom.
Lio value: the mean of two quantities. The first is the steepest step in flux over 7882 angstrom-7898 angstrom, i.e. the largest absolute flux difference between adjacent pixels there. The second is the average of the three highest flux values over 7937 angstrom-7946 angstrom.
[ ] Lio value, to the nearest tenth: 9.7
